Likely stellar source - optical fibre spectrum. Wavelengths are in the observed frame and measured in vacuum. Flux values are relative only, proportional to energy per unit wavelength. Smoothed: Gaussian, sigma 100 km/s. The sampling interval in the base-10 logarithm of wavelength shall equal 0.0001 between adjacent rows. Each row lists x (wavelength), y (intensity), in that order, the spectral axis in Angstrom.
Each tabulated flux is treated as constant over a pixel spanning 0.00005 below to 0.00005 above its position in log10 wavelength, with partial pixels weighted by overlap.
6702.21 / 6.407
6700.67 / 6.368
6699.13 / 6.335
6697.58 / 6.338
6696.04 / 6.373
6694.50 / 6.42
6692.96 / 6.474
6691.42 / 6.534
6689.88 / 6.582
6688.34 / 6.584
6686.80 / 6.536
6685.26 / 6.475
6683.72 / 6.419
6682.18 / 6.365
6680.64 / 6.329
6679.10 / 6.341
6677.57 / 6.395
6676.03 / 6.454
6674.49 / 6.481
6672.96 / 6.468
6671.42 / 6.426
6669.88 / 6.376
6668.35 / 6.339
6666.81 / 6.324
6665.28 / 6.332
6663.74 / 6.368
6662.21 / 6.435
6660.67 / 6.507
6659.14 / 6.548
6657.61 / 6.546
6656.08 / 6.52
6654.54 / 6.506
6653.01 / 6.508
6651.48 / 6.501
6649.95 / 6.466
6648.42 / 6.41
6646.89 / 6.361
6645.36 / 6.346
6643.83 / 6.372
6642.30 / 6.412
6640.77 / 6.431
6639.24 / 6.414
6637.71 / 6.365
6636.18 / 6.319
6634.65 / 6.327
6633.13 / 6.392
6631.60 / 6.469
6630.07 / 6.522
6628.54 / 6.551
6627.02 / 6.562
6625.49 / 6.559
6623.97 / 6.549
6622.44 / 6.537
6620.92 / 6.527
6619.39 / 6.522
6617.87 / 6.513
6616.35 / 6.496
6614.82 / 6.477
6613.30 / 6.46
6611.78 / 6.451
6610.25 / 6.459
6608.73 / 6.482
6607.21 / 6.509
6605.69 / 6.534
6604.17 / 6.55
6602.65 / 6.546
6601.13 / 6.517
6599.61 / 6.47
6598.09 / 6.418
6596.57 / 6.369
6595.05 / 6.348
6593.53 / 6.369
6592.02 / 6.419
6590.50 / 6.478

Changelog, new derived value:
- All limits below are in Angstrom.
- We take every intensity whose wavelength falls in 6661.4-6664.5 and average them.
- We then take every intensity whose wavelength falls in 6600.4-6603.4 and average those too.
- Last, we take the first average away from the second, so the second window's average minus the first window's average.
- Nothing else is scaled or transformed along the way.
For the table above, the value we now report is 0.13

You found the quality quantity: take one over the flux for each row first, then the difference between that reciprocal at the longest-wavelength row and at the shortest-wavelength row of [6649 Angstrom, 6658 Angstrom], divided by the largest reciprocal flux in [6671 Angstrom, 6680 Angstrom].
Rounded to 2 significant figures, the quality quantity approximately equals -0.012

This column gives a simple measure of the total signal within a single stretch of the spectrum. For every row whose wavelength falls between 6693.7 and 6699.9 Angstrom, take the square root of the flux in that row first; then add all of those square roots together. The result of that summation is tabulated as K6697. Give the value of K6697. 10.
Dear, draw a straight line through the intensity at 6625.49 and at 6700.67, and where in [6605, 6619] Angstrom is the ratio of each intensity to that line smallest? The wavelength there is 6611.78 Angstrom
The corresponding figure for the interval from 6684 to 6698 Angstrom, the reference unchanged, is 6697.58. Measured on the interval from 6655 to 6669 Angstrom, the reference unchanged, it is 6666.81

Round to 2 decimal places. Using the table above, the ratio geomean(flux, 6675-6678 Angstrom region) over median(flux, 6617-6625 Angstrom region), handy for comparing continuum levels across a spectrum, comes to 0.98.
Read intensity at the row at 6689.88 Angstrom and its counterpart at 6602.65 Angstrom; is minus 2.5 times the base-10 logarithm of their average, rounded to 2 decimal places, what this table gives -2.04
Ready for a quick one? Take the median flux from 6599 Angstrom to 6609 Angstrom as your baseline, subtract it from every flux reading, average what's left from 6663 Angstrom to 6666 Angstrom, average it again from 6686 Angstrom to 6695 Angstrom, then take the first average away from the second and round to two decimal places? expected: 0.17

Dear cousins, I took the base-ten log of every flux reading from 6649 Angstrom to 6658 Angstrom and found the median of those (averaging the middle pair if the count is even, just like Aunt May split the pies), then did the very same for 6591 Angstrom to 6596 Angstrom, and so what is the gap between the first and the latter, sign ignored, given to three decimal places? 0.009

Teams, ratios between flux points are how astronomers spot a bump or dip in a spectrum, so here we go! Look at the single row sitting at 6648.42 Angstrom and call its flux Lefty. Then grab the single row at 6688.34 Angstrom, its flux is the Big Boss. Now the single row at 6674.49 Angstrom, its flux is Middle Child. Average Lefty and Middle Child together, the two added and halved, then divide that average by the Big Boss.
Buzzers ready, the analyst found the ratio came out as 0.98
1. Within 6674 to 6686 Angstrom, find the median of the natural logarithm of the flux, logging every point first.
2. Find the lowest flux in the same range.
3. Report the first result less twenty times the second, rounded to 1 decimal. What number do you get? -124.7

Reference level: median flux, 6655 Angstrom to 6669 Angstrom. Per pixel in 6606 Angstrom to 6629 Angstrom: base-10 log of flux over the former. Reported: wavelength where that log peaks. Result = 6627.02 Angstrom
